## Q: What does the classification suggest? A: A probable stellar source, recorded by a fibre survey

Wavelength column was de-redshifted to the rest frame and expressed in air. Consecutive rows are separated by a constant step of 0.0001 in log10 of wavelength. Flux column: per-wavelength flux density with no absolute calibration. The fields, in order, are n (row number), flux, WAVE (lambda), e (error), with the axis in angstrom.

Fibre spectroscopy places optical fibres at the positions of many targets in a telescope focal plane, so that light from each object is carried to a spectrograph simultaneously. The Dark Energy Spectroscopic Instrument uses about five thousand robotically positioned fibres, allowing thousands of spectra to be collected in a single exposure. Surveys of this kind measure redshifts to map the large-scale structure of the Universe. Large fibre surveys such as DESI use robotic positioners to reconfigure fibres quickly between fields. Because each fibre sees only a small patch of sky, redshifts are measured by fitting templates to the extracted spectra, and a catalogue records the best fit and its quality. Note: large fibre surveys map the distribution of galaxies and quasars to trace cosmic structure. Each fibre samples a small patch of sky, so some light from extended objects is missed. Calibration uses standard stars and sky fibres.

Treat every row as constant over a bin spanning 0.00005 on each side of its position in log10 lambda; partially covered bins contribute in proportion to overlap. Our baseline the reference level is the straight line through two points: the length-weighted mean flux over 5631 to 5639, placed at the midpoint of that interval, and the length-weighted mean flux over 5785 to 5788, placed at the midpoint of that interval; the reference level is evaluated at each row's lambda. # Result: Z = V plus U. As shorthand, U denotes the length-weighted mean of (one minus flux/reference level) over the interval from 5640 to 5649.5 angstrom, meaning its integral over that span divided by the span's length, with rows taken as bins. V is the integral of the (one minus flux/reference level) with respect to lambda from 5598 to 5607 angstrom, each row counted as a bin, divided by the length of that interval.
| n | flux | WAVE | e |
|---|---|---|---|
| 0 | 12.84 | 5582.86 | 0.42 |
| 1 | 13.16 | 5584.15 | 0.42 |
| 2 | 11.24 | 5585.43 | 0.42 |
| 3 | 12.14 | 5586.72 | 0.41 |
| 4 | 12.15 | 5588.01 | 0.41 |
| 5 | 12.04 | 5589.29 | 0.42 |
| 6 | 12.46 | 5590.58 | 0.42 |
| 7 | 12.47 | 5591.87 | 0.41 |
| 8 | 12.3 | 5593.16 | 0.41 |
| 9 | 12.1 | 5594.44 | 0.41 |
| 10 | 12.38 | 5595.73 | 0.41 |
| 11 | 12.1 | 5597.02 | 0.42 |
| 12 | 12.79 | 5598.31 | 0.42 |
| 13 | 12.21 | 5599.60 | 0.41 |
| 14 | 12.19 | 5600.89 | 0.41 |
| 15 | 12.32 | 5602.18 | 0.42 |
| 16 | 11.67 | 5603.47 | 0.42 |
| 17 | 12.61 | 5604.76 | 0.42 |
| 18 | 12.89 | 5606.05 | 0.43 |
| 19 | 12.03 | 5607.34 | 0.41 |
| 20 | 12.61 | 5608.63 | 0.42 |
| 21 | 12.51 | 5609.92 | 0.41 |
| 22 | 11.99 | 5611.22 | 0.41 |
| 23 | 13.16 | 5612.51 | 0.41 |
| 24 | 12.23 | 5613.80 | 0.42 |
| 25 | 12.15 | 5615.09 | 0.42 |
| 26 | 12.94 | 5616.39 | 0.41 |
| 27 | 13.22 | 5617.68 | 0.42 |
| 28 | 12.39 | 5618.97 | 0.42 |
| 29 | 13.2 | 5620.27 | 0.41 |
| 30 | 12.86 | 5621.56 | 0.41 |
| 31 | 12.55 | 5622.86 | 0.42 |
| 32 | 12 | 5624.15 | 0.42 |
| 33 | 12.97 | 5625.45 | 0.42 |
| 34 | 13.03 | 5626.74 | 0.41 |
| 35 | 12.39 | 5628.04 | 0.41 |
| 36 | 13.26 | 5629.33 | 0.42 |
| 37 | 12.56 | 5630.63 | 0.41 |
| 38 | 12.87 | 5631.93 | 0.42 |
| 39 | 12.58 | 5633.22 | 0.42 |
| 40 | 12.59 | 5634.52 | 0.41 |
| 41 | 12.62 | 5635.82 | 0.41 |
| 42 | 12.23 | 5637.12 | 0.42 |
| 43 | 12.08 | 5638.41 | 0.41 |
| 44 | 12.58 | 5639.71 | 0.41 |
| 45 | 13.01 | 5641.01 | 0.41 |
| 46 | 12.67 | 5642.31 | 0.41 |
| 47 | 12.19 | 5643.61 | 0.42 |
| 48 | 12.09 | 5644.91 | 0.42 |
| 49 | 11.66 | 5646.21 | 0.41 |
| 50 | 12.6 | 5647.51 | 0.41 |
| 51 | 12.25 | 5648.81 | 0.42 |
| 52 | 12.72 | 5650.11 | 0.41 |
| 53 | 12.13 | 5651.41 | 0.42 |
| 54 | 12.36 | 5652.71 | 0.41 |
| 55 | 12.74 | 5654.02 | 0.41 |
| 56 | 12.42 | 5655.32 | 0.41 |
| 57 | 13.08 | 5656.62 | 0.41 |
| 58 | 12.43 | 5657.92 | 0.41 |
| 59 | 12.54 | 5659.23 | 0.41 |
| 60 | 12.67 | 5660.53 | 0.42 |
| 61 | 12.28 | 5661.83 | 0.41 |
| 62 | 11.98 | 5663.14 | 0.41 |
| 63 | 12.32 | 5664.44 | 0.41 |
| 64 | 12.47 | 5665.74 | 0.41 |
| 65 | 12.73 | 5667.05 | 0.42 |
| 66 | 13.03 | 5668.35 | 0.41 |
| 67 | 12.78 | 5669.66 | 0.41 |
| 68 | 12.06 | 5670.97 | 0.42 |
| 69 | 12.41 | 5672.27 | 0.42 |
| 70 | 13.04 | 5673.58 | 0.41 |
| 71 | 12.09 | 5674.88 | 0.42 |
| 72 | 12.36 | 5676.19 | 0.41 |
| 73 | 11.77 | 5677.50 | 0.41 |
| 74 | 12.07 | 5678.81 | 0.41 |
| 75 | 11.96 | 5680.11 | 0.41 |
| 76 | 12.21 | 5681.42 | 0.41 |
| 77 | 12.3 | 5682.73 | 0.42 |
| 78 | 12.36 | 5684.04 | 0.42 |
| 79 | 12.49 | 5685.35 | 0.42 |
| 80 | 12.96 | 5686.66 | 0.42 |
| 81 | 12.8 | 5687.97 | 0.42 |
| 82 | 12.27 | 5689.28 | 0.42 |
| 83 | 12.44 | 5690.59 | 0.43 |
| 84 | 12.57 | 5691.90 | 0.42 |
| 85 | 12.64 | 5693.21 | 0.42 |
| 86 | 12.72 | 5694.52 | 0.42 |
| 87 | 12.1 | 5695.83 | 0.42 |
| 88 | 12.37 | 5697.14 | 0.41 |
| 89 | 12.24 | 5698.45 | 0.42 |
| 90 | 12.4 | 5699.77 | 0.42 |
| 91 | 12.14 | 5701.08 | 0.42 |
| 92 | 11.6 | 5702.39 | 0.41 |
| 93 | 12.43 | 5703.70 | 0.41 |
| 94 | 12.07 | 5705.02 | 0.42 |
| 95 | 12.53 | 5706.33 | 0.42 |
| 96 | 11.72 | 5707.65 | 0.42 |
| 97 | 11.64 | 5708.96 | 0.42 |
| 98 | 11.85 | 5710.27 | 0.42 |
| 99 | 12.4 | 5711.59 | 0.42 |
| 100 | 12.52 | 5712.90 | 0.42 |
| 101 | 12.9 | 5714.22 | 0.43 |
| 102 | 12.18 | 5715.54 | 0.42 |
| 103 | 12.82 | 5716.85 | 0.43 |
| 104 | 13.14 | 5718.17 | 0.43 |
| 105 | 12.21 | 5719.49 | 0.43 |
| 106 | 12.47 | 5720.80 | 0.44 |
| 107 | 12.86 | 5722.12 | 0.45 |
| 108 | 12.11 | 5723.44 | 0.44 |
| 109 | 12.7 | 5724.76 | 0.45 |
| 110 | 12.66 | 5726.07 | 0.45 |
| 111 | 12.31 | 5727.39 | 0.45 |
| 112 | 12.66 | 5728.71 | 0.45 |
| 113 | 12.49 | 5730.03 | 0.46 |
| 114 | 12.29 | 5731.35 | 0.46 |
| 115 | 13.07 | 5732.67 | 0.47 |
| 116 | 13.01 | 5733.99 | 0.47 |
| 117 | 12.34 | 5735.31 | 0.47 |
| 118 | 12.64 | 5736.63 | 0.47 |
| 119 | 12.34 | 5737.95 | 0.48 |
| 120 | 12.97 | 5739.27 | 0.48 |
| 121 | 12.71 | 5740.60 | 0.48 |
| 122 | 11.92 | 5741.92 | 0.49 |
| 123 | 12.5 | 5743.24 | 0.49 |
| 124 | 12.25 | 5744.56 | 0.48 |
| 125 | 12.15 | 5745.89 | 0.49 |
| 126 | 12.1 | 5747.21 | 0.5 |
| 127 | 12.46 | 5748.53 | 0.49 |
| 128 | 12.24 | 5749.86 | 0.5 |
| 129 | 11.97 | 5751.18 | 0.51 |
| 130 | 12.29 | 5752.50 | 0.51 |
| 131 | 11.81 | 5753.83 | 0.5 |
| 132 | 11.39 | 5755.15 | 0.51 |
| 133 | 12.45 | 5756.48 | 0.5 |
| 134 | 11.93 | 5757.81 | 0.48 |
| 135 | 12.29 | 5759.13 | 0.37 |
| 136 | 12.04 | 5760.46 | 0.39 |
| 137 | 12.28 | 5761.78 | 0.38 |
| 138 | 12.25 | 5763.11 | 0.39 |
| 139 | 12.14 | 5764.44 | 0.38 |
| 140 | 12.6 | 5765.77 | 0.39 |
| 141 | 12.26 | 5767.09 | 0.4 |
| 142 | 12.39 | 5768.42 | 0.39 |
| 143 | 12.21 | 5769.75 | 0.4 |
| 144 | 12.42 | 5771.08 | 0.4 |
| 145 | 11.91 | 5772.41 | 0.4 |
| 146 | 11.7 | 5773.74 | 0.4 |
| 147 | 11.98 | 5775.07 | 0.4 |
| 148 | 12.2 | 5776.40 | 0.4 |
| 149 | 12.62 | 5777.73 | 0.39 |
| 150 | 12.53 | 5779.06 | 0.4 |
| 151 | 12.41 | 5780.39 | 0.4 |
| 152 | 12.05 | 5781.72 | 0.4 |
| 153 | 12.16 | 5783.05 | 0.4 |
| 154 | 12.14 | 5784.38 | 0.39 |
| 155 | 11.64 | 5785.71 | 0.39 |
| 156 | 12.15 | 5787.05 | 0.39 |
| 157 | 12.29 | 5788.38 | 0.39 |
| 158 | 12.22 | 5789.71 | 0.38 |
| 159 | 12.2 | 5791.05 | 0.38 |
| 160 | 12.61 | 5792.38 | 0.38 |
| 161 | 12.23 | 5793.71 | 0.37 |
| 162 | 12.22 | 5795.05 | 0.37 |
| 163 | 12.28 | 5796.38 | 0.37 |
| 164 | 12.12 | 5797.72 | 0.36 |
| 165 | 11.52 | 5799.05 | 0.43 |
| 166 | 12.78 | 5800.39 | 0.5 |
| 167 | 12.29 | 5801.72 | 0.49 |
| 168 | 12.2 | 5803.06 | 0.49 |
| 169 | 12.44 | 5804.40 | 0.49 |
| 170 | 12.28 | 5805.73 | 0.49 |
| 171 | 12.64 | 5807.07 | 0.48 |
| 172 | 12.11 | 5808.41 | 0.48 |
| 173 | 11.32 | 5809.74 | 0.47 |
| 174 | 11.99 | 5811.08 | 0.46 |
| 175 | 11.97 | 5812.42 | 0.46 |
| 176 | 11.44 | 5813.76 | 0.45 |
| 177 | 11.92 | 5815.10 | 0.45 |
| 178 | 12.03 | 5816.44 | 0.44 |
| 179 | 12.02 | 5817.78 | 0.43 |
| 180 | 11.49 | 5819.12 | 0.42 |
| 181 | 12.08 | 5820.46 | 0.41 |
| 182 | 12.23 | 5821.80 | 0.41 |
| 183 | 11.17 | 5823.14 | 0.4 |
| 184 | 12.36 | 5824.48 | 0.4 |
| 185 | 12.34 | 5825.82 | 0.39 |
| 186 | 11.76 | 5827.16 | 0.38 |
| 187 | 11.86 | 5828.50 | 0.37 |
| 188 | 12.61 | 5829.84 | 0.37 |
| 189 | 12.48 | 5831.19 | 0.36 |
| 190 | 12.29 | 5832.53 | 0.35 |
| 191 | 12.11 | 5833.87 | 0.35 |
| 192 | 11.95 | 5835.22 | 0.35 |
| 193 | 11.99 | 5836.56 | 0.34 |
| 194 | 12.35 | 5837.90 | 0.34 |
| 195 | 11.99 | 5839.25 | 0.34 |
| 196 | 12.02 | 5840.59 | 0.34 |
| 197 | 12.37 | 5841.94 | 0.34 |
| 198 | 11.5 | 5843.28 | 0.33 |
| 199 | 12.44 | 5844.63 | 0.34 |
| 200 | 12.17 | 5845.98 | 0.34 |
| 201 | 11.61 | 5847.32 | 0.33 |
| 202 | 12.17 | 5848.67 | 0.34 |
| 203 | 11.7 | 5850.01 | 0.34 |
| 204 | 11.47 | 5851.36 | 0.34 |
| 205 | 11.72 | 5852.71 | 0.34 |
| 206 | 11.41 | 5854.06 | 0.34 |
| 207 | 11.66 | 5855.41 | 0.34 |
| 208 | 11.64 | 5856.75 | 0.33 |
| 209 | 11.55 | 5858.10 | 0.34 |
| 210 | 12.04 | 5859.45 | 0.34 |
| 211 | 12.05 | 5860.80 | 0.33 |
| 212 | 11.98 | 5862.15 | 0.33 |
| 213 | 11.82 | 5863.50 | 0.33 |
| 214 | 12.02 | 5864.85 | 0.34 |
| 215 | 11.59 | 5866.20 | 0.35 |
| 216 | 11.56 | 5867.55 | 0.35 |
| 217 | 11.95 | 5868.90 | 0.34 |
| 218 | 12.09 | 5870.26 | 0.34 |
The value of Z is 0.030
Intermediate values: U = 0.01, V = 0.022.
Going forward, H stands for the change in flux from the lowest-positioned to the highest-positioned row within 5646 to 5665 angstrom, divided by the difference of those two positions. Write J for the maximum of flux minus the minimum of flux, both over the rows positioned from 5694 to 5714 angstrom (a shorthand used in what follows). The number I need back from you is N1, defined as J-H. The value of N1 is 1.08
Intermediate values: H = 0.04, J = 1.12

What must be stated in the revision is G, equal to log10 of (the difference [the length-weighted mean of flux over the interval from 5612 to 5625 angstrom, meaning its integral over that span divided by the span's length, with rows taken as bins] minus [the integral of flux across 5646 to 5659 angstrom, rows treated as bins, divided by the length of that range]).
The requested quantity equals -0.69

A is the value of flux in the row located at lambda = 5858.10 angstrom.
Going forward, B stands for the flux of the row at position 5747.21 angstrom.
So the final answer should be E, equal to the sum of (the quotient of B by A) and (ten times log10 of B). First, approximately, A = 11.55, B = 12.1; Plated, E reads 11.88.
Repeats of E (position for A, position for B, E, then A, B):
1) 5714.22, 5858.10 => 11.52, 12.9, 11.55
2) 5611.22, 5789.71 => 11.89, 11.99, 12.22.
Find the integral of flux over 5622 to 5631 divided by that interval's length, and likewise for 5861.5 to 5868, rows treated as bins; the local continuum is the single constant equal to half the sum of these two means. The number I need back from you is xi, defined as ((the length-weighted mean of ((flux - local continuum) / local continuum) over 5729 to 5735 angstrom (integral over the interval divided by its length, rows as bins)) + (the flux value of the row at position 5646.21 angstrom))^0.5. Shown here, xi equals 3.42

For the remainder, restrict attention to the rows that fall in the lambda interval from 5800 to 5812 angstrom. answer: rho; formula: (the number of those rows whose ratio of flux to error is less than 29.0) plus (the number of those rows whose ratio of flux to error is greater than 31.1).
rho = 9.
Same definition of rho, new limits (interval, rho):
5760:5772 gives 5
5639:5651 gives 3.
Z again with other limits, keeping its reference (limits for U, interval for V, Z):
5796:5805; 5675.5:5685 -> -0.016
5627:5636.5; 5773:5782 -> -0.037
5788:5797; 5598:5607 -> -0.011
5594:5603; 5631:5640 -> 0.028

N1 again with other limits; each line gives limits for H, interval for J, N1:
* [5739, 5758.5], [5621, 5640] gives 1.32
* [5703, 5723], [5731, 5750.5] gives 1.13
